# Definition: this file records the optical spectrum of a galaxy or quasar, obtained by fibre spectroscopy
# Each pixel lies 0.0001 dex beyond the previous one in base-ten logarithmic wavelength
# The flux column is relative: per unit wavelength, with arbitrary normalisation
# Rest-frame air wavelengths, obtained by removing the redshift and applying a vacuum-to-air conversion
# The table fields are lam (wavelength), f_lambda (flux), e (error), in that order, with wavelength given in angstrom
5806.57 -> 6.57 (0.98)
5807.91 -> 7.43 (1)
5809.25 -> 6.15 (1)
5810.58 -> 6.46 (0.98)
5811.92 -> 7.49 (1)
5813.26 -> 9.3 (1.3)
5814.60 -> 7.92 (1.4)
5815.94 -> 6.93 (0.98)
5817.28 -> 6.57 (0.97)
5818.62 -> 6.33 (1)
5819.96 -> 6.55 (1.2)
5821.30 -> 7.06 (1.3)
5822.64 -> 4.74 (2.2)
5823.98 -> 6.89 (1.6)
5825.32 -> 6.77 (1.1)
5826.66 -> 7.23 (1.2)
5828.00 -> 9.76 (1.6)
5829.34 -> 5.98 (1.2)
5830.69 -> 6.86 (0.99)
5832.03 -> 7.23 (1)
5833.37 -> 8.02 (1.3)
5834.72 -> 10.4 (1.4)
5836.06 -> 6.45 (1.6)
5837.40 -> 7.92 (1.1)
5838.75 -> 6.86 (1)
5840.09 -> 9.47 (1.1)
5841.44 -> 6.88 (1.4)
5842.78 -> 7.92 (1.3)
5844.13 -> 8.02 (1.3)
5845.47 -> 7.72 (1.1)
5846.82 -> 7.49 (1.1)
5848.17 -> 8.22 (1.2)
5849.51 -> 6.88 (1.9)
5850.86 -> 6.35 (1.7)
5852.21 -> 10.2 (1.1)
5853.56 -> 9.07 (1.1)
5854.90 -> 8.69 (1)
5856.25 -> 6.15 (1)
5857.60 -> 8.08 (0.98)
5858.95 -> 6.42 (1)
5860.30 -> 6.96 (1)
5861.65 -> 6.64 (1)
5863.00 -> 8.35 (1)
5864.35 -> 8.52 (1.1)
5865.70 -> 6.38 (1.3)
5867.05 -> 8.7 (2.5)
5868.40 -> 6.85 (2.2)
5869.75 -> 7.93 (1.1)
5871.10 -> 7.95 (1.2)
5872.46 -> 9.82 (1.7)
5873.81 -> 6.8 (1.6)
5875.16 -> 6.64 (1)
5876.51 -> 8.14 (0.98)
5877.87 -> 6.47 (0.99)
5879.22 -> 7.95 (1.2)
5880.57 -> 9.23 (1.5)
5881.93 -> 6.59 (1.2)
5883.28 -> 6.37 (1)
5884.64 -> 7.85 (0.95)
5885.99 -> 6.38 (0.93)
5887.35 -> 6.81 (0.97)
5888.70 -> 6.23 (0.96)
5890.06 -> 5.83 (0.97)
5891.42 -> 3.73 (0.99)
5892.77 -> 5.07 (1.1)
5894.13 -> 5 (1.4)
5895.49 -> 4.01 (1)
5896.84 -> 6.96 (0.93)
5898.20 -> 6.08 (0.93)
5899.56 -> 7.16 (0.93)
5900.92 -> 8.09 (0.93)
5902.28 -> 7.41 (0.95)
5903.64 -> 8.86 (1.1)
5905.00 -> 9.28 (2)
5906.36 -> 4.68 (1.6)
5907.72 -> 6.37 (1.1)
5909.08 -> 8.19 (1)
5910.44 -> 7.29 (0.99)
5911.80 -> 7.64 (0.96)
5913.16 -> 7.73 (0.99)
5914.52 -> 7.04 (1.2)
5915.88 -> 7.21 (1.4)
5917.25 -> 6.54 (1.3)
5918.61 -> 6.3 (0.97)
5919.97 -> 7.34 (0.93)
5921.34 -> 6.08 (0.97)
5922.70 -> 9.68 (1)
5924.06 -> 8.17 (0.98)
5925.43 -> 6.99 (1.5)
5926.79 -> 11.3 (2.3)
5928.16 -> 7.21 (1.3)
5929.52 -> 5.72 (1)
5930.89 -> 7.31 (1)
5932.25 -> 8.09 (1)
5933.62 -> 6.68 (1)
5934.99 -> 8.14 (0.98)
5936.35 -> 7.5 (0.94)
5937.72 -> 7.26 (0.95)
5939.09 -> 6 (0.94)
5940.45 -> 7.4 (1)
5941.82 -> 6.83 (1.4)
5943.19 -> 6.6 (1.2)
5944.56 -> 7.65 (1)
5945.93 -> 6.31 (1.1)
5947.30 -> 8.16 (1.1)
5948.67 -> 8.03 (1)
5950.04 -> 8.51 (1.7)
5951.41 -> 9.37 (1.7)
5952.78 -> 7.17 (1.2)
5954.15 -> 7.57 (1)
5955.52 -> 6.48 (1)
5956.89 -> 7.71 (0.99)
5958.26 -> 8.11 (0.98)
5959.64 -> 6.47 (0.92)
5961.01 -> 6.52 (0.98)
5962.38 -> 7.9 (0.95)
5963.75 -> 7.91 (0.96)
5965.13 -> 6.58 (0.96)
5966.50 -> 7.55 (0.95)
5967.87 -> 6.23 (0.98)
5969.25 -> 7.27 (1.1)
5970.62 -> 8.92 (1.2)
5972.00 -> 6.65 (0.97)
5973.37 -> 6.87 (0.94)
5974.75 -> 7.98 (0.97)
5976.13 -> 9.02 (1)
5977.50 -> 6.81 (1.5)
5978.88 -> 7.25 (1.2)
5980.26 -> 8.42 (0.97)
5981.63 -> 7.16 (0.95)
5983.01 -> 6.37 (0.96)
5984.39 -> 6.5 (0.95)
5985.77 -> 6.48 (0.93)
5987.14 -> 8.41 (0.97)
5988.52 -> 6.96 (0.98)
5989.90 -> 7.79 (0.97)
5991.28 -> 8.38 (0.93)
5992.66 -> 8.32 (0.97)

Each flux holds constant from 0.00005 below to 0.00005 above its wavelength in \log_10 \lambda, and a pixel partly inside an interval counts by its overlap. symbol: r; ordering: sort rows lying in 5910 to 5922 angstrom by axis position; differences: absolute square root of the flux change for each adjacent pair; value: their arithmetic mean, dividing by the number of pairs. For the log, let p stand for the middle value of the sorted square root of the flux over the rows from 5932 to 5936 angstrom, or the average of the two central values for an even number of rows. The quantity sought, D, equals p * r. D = 0.30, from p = 2.84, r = 0.11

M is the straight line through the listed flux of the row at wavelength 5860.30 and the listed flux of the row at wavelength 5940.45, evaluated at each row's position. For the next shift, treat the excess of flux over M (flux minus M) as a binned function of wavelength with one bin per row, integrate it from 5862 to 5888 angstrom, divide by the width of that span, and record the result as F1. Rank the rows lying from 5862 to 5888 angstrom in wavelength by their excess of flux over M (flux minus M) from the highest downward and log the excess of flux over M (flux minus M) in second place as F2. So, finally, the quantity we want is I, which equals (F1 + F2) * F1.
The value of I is 1.4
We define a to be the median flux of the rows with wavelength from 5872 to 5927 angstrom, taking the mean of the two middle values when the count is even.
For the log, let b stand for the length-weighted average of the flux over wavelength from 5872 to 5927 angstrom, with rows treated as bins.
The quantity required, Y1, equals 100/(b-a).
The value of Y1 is 1427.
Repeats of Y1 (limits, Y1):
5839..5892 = -2779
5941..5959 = -1235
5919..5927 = 389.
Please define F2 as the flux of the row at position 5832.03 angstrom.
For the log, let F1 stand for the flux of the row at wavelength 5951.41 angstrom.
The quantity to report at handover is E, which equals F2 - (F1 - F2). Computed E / 5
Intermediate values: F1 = 9.37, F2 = 7.23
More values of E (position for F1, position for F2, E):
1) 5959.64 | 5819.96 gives 7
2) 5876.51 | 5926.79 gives 14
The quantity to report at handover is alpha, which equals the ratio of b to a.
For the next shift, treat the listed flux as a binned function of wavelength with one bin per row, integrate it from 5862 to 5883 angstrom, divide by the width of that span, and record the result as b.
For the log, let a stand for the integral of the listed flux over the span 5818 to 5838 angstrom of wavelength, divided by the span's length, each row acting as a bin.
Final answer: 1.07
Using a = 7.22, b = 7.7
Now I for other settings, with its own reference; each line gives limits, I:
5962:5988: -0.2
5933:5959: 0.0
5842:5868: 2.3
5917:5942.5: 0.2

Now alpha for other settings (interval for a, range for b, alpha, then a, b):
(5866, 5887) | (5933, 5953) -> 0.99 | 7.54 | 7.4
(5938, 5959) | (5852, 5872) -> 1.04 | 7.45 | 7.8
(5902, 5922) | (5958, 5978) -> 1.03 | 7.19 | 7.4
